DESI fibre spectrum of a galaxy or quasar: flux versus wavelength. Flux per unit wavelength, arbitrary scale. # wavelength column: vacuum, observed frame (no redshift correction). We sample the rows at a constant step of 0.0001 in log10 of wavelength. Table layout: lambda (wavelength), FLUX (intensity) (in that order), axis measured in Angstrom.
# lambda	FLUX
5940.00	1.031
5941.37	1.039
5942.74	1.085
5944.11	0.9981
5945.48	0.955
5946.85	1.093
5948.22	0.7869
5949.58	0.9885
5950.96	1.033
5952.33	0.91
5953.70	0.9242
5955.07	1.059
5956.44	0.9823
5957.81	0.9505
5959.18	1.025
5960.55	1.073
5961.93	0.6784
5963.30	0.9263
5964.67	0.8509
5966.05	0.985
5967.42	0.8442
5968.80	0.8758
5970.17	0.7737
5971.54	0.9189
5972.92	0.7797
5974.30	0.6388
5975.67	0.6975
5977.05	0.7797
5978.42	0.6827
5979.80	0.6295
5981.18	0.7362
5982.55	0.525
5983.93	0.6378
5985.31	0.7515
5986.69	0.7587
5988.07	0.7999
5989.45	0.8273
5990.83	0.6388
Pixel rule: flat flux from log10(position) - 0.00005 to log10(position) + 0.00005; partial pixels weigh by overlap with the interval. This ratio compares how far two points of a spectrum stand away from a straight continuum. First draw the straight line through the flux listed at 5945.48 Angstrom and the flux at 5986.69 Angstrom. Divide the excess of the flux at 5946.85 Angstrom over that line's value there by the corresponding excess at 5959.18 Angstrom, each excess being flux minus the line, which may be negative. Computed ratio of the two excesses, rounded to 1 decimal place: 1.1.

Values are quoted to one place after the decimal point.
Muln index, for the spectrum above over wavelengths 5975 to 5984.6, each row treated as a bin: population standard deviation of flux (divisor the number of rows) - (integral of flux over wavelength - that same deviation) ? -6.3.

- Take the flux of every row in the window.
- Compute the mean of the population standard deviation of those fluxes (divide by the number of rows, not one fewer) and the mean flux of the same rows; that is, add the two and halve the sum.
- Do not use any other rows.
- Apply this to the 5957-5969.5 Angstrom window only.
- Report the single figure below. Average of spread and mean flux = 0.51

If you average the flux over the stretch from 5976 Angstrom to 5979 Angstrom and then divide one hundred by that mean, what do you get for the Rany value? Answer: 137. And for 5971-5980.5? 137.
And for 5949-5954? 104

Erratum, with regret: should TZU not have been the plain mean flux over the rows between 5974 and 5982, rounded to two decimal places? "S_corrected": 0.69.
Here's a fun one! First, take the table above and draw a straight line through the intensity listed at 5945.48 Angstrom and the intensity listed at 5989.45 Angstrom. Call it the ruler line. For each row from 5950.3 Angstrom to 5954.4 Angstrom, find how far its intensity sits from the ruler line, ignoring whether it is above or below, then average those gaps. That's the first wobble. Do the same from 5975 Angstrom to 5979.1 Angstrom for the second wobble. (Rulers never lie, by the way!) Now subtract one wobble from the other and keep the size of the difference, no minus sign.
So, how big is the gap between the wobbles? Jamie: 0.10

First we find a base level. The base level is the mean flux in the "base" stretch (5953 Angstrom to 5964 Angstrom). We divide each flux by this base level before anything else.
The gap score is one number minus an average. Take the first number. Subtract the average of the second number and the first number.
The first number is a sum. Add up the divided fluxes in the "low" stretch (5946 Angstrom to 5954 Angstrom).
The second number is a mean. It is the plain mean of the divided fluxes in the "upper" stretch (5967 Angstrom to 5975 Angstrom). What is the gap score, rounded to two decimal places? 2.59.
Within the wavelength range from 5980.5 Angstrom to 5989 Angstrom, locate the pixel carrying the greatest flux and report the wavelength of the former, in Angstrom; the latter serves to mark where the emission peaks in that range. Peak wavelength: 5988.07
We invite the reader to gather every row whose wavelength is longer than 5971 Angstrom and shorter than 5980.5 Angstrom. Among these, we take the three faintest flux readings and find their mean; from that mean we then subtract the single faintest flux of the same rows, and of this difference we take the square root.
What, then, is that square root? 0.14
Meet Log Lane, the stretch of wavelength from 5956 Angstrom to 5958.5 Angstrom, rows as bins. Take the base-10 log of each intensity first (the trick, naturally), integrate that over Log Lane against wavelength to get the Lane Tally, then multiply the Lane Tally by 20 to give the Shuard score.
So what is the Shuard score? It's -1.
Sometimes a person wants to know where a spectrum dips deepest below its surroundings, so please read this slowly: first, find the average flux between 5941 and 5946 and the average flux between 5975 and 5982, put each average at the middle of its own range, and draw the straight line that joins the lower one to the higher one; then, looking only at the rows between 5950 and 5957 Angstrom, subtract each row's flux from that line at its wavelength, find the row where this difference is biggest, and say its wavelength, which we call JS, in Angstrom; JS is 5952.33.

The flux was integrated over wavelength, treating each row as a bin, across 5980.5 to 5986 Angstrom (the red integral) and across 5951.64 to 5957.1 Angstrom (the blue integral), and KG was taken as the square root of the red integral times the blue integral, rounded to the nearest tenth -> 4.4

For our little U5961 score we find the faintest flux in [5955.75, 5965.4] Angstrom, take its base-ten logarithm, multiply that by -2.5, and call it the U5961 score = 0.4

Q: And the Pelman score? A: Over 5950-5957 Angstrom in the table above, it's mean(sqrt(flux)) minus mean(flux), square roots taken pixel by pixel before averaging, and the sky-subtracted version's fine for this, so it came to 0.01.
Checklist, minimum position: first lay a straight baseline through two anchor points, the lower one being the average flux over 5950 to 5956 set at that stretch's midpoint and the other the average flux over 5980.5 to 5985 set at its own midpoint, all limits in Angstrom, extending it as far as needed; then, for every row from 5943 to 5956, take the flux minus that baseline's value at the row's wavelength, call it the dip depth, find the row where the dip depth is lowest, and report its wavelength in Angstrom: 5948.22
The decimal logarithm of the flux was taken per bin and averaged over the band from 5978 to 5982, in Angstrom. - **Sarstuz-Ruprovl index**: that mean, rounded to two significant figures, -0.17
